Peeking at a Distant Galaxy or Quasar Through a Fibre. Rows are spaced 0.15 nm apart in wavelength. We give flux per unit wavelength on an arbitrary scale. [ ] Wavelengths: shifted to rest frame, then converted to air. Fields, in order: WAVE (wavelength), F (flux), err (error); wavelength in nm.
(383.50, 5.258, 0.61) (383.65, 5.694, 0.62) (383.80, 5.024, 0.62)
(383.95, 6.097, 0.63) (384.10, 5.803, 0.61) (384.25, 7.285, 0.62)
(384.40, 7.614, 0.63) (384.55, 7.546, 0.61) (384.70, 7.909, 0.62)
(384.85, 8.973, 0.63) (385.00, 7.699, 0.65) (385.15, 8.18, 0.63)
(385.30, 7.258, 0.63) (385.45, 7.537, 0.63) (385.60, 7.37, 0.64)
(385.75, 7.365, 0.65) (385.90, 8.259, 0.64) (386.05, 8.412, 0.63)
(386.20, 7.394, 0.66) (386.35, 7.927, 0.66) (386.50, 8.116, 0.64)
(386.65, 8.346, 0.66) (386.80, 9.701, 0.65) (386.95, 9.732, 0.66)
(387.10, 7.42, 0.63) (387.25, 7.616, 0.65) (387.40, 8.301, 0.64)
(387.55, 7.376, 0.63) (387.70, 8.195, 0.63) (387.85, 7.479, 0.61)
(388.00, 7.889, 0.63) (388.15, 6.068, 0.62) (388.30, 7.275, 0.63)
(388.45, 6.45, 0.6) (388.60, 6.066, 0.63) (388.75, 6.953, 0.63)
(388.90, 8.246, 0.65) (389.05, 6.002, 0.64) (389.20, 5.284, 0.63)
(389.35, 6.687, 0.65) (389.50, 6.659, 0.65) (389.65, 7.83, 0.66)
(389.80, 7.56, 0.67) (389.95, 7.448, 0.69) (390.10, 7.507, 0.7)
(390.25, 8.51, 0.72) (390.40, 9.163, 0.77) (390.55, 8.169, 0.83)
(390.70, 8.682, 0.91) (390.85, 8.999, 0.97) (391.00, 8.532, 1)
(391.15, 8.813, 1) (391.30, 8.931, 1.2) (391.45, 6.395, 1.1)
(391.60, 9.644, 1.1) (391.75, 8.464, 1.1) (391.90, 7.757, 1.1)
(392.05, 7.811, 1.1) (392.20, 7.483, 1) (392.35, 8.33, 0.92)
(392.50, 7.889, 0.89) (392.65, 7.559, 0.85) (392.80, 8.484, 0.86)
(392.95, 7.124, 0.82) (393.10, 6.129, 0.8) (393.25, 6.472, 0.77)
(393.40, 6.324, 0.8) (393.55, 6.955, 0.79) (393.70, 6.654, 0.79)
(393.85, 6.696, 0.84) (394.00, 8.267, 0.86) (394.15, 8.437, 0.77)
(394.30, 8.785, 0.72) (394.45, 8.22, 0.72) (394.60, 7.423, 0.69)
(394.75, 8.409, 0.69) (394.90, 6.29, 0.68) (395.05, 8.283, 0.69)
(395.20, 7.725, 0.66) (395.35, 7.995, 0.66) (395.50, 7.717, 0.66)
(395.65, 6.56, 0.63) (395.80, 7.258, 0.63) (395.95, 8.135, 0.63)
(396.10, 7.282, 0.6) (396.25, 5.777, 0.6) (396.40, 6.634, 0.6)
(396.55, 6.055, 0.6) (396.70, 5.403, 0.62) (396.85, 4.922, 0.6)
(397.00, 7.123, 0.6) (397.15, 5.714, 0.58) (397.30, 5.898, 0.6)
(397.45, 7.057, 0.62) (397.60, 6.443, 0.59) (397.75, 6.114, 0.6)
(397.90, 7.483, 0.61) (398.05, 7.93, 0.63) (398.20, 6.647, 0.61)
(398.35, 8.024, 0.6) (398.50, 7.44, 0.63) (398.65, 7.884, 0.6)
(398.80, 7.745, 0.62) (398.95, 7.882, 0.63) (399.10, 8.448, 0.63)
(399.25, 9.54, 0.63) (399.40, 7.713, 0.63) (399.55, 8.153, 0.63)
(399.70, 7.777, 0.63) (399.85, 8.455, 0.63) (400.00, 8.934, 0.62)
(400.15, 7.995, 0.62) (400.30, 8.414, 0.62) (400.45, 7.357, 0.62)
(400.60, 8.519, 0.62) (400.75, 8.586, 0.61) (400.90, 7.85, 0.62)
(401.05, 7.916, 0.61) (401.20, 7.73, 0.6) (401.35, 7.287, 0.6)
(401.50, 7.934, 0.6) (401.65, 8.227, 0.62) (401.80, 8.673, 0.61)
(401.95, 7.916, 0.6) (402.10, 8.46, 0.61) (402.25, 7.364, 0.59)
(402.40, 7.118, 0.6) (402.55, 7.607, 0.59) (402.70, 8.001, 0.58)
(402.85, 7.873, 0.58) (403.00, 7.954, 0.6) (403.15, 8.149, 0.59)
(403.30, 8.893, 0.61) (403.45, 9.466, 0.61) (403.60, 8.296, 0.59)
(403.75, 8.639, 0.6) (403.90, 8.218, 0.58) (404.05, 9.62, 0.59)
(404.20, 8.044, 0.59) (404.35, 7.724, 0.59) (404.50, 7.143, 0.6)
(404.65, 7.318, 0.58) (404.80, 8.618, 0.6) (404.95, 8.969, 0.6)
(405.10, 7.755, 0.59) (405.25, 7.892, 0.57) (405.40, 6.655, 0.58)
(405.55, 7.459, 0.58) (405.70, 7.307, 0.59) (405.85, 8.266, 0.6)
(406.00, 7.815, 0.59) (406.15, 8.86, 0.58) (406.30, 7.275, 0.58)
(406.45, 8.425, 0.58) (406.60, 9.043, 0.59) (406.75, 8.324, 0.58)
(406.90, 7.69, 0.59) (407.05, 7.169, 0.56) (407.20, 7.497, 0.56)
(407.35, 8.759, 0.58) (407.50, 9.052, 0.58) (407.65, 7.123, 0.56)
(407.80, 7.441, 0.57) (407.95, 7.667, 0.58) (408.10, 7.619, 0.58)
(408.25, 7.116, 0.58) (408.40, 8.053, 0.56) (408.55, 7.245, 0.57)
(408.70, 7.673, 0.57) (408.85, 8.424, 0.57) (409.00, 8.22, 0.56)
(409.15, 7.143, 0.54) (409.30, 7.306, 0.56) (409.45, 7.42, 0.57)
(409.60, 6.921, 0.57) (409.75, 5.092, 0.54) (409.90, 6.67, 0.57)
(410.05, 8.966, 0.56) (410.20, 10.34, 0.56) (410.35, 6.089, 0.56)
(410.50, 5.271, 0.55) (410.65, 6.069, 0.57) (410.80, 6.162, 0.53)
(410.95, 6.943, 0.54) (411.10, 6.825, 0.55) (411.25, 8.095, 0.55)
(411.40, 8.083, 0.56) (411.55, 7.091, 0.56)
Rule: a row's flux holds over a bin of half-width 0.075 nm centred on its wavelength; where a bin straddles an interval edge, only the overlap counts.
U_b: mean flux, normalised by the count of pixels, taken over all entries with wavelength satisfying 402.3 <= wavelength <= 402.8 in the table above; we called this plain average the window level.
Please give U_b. 7.58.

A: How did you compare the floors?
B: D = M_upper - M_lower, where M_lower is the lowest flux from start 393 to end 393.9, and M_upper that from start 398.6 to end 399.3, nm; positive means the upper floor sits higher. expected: 1.6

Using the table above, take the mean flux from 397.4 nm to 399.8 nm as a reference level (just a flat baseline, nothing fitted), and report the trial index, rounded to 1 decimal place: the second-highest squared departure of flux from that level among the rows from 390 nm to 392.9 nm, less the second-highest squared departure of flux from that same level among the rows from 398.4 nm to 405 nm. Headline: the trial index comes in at -1.3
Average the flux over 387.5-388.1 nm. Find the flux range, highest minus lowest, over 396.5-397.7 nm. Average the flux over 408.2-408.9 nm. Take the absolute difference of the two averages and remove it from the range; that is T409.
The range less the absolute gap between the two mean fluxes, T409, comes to 2.2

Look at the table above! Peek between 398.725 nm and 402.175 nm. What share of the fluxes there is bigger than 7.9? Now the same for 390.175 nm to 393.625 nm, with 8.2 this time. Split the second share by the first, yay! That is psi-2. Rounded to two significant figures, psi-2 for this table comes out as 0.73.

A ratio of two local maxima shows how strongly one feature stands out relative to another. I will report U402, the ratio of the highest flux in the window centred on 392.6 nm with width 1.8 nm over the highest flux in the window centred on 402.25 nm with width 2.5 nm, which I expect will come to 0.90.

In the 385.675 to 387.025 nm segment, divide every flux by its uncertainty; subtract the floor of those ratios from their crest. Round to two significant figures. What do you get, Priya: 3.7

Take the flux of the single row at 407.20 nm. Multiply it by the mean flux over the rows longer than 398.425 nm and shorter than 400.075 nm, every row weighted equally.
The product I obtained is 61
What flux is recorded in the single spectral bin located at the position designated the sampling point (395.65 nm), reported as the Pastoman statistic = 6.56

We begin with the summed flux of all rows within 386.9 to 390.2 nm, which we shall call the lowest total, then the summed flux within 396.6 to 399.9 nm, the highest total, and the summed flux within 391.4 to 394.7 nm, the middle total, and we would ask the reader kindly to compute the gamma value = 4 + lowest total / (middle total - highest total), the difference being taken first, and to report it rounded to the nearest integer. 25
